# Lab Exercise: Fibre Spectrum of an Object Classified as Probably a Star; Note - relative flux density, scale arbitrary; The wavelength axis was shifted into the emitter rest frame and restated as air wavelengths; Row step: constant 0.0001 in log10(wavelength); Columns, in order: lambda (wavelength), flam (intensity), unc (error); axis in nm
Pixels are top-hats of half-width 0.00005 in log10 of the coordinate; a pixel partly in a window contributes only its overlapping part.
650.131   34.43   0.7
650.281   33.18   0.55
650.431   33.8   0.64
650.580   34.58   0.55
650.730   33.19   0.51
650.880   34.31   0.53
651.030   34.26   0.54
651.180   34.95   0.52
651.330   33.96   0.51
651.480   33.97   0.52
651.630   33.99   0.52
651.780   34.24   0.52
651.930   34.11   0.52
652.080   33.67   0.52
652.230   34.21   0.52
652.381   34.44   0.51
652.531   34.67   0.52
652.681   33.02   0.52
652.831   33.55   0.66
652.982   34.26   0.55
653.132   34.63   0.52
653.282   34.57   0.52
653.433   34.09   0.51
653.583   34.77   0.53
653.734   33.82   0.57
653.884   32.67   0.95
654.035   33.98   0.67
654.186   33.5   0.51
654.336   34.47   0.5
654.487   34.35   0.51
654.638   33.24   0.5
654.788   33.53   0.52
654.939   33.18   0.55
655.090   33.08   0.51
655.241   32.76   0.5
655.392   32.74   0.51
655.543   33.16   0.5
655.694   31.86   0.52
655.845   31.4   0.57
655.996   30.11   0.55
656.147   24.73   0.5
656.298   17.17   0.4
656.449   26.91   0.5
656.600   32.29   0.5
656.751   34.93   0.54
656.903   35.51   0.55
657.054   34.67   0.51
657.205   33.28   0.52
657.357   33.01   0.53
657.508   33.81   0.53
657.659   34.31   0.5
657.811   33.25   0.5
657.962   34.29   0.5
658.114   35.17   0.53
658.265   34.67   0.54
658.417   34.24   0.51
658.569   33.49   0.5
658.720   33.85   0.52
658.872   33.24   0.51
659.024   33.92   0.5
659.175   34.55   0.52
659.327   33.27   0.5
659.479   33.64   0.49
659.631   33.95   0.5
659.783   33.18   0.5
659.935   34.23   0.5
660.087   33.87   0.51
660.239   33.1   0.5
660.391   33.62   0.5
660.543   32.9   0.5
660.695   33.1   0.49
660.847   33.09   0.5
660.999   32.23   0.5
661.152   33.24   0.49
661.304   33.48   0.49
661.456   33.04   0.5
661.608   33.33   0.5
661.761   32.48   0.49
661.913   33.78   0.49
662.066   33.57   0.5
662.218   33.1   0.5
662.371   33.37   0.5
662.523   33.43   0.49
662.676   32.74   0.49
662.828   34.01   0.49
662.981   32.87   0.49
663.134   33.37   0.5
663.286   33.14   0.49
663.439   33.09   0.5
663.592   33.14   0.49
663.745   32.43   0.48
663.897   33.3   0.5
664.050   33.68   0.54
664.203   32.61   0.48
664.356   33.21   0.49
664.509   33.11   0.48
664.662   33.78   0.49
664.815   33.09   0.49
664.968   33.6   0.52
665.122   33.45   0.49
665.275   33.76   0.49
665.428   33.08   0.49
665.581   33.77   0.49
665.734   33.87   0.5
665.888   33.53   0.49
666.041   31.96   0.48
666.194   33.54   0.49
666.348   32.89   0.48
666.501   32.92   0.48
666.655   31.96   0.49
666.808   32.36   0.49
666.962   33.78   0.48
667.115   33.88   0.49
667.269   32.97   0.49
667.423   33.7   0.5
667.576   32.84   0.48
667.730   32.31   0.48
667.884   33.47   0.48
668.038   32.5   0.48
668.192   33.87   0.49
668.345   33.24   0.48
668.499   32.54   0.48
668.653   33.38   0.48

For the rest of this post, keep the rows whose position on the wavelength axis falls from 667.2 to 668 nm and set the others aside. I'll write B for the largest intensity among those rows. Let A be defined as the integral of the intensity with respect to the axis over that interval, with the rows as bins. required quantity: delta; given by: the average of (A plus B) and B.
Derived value 46.9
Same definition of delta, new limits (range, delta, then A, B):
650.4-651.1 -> 46.5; 23.8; 34.58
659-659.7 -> 46.4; 23.7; 34.55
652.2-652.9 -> 46.6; 23.8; 34.67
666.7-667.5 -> 47.2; 26.6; 33.88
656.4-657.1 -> 47.1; 23.1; 35.51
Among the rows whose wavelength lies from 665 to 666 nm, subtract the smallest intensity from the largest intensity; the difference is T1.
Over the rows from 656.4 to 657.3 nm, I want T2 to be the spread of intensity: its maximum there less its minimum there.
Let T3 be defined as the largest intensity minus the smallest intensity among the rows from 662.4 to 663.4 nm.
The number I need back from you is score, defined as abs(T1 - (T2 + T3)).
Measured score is 9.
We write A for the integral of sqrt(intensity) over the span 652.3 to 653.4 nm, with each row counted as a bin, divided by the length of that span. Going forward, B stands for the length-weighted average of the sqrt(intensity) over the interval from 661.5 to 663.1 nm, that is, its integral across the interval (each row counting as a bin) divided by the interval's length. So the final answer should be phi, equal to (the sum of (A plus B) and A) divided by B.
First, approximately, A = 5.84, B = 5.77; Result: 3.03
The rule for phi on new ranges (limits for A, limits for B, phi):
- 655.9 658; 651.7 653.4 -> 2.91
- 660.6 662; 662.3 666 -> 2.99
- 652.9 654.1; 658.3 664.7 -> 3.02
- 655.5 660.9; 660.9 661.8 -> 2.99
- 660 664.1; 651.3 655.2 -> 2.98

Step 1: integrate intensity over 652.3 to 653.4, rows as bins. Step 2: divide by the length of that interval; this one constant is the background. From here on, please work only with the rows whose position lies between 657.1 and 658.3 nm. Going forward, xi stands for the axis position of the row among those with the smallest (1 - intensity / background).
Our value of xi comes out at 658.114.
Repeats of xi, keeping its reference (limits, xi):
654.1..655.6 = 654.336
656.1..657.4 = 656.903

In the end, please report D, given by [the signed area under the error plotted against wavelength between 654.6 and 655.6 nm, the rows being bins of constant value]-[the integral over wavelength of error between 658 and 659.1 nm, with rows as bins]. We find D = -0.05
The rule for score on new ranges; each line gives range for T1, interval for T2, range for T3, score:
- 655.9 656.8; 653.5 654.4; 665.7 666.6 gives 14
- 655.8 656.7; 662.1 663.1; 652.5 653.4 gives 12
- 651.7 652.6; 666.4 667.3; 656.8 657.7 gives 3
